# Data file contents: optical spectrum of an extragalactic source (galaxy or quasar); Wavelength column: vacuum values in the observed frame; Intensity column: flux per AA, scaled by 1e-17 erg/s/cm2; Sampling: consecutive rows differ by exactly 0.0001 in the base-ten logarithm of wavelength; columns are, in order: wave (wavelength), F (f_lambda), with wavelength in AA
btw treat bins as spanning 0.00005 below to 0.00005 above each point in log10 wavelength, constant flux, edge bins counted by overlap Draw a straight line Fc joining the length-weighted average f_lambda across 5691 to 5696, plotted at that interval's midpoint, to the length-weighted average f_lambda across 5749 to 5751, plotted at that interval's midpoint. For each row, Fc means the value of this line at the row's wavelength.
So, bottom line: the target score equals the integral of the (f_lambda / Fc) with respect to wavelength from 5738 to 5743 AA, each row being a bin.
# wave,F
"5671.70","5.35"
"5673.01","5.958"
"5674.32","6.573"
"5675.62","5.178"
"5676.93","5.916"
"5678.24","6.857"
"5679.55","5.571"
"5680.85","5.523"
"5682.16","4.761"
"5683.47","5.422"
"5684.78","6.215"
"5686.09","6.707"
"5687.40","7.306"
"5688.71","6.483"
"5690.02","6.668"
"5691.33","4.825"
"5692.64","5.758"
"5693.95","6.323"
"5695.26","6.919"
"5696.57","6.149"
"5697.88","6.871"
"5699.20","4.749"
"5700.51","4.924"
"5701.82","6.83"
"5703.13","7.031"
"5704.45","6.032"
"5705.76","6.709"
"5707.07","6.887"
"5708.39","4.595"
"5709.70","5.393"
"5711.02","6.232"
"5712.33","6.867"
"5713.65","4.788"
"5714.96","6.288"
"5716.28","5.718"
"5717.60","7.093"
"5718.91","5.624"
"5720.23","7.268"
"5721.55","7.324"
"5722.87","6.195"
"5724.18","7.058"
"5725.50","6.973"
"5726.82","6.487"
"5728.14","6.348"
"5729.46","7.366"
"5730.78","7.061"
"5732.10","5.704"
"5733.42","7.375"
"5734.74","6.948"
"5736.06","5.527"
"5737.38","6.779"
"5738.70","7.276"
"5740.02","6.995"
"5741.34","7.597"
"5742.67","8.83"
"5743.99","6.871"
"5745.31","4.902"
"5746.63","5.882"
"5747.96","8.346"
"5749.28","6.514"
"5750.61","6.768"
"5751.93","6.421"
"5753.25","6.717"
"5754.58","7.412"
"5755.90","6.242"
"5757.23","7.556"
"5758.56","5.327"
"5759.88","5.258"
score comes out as 5.8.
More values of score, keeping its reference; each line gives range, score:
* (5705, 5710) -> 4.8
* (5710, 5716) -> 5.8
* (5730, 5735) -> 5.3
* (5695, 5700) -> 5.0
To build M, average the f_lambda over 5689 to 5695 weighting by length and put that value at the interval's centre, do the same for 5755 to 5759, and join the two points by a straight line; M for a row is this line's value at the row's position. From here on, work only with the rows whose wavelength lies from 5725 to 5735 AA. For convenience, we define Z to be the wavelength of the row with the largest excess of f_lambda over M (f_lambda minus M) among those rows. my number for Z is 5729.46 AA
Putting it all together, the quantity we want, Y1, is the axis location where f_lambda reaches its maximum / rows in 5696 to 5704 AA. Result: 5703.13 AA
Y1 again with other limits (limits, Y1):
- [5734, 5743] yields 5742.67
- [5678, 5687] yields 5678.24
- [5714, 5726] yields 5721.55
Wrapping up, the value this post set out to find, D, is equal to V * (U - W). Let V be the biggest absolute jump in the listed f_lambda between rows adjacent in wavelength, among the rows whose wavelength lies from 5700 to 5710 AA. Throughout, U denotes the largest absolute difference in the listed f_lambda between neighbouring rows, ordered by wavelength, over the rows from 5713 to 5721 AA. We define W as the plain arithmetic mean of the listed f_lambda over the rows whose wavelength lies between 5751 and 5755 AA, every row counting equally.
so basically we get -12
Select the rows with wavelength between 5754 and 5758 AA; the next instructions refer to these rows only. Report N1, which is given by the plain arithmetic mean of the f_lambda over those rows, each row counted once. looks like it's 7.1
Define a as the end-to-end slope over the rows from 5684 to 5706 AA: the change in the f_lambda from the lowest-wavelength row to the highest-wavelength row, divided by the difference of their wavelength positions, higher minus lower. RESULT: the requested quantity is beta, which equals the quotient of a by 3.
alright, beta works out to 0.008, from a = 0.024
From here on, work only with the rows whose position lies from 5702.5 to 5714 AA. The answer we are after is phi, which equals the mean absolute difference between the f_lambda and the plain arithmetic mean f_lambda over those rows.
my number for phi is 0.76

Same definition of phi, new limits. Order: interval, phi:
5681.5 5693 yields 0.73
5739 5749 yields 1.03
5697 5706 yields 0.80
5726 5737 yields 0.59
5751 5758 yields 0.49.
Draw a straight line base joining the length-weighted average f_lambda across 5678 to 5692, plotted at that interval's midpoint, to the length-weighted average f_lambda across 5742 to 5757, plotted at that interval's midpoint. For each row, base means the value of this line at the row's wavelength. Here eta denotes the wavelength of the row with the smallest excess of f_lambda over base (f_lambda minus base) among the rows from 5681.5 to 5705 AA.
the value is 5699.20 AA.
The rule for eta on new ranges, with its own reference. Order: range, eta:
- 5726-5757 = 5745.31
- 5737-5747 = 5745.31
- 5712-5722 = 5713.65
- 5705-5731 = 5708.39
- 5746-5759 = 5758.56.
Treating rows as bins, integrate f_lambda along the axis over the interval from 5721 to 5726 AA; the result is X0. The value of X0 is 34.4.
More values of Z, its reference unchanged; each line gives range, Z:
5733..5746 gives 5742.67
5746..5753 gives 5747.96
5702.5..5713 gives 5703.13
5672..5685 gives 5678.24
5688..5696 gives 5695.26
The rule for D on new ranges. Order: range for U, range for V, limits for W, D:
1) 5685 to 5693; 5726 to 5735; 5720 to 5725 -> -9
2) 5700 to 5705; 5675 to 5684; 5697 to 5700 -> -5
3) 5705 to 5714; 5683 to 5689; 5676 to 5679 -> -3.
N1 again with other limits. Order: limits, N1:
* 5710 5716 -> 6.0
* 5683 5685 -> 5.8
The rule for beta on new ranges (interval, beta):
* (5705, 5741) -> 0.003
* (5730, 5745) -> -0.005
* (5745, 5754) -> 0.076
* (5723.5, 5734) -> 0.011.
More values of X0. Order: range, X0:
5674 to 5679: 30.4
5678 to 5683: 27.9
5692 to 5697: 31.5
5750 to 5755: 34.0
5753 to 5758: 34.8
